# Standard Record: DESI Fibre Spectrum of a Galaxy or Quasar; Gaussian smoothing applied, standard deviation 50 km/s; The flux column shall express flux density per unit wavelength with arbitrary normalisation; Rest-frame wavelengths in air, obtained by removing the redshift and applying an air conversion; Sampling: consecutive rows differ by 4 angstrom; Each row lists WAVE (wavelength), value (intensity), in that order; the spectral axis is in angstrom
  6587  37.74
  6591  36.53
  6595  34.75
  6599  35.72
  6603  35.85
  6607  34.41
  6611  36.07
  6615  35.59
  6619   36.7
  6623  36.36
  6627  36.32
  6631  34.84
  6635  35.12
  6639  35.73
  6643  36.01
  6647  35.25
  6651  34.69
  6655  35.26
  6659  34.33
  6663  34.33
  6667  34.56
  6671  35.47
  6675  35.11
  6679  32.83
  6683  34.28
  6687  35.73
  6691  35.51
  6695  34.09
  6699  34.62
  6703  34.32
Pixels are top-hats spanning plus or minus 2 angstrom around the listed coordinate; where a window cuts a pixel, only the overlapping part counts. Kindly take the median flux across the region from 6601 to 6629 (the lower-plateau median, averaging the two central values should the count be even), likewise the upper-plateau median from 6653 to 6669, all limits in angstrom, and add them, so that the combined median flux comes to 70.5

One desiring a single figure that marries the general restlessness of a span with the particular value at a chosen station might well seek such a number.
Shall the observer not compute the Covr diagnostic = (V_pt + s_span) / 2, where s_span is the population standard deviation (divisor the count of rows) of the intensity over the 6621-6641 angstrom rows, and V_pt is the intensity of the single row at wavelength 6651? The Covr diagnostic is 17.7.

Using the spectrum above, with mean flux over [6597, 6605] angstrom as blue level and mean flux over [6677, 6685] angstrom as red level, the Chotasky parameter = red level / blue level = 0.938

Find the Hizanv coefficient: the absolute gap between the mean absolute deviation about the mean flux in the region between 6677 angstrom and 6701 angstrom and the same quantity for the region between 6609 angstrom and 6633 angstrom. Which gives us 0.27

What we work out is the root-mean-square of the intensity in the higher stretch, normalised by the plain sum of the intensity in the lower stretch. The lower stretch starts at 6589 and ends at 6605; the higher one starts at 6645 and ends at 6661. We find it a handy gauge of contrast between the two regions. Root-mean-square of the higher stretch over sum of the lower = 0.2442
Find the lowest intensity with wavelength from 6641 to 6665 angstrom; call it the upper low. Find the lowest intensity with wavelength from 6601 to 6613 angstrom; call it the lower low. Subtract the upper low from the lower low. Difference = 0.1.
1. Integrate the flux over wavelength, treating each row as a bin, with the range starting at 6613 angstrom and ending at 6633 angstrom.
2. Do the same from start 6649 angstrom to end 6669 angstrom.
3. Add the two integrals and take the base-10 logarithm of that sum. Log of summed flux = 3.150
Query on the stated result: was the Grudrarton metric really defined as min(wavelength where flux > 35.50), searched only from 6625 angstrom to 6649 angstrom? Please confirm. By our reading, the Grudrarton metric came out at 6627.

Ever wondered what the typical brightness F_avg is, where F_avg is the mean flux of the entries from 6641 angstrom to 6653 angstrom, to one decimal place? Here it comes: 35.3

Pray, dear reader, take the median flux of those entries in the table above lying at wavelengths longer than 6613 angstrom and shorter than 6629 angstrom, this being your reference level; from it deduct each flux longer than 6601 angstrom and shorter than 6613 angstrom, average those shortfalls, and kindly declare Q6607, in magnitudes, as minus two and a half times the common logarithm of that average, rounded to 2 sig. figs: 0.12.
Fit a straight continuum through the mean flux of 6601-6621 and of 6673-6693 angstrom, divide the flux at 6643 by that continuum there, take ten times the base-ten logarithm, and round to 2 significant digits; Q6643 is 0.091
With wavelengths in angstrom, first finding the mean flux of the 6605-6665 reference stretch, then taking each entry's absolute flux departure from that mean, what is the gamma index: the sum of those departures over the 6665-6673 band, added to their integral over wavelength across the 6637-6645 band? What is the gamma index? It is 4.7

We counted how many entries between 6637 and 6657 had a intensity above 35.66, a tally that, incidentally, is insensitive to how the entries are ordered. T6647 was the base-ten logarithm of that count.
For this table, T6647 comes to 0.30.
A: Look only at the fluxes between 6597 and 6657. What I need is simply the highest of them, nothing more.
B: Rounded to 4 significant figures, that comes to 36.70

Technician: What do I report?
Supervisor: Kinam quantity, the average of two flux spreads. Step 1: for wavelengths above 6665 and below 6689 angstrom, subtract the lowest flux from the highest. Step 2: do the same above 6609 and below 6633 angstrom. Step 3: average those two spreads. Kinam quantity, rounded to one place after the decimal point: 2.4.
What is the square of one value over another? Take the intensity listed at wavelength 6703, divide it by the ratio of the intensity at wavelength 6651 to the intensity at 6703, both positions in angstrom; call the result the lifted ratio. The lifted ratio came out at 34.0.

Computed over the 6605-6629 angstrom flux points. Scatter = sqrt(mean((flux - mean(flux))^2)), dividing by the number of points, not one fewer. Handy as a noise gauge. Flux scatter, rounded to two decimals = 0.75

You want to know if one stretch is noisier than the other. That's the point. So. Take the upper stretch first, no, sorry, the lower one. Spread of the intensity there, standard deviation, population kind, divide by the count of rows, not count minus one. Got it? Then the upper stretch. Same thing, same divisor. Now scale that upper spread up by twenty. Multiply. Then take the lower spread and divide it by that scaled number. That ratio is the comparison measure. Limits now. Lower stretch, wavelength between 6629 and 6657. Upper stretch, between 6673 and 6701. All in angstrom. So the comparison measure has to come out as 0.024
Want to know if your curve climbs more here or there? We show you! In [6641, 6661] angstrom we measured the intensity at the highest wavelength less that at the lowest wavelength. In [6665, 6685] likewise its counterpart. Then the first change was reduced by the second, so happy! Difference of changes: -1.4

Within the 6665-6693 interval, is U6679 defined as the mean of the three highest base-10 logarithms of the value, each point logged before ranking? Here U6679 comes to 1.551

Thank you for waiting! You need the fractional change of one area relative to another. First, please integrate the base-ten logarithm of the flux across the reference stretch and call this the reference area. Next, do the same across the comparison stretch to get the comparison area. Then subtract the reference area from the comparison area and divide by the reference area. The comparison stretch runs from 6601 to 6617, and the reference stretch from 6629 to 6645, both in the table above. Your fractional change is 0.0004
